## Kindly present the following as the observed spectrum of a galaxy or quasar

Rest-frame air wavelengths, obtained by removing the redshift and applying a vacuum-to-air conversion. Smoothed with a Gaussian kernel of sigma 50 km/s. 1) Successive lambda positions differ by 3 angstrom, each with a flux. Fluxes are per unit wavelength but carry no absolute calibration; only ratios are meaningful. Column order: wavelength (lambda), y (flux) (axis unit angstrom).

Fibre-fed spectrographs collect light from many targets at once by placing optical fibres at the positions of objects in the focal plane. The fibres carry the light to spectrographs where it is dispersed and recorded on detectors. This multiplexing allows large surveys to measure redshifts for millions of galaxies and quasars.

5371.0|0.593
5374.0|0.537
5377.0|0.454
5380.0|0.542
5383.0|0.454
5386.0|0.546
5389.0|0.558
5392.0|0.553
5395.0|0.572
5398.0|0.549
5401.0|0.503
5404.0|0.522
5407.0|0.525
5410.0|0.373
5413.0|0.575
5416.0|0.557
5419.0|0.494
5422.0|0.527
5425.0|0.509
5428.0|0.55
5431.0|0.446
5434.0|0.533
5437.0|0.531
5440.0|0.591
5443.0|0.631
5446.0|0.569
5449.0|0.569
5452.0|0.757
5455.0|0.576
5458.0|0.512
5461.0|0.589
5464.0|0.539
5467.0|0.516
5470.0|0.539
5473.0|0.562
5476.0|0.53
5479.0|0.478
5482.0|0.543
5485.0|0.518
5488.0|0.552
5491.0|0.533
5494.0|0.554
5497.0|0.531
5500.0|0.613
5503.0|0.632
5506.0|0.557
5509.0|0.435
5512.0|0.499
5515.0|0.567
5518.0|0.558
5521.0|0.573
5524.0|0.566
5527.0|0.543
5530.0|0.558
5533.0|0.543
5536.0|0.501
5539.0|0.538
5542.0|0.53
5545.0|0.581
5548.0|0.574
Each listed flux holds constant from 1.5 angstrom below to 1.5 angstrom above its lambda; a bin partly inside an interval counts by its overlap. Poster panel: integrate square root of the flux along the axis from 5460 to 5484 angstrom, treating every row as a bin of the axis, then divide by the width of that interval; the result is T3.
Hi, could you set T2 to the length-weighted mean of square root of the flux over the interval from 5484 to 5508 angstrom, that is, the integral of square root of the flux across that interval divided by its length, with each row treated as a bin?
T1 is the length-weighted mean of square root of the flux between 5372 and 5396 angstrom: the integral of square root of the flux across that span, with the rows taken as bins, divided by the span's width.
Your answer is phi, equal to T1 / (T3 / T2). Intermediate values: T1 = 0.726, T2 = 0.747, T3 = 0.73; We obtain 0.741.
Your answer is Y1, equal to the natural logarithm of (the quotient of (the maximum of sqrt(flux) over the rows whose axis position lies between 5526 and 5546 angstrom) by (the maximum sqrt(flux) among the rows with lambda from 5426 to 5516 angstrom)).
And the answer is -0.13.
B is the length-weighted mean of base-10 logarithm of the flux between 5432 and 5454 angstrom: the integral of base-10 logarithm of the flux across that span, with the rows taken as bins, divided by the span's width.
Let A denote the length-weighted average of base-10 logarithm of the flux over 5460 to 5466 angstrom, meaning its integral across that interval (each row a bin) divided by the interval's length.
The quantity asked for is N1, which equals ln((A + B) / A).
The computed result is 0.64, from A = -0.254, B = -0.230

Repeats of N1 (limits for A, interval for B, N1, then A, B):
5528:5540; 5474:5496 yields 0.70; -0.272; -0.276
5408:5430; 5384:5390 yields 0.64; -0.295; -0.266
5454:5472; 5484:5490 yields 0.71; -0.264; -0.271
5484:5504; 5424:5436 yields 0.77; -0.252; -0.293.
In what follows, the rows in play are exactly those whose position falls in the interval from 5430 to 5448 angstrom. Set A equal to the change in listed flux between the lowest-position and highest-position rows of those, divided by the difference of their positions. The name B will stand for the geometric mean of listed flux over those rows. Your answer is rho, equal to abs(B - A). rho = 0.539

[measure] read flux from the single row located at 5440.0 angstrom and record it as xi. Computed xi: 0.591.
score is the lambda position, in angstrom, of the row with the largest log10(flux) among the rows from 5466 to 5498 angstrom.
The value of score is 5473.0 angstrom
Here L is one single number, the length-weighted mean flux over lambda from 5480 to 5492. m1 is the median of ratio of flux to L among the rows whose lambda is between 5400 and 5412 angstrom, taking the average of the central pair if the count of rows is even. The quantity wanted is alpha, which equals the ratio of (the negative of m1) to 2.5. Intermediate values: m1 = 0.96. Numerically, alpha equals -0.384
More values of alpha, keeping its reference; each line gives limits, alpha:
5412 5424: -0.406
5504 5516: -0.395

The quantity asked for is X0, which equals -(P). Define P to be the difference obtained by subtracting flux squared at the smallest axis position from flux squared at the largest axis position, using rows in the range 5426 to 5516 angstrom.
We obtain -0.02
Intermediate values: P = 0.02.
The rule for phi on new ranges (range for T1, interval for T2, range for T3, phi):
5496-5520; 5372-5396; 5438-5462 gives 0.696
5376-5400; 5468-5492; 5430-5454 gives 0.697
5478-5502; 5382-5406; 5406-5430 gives 0.753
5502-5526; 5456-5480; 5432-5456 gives 0.703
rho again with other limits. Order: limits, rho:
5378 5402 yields 0.535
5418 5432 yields 0.508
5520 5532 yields 0.562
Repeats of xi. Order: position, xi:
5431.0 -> 0.446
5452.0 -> 0.757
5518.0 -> 0.558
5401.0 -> 0.503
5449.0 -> 0.569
